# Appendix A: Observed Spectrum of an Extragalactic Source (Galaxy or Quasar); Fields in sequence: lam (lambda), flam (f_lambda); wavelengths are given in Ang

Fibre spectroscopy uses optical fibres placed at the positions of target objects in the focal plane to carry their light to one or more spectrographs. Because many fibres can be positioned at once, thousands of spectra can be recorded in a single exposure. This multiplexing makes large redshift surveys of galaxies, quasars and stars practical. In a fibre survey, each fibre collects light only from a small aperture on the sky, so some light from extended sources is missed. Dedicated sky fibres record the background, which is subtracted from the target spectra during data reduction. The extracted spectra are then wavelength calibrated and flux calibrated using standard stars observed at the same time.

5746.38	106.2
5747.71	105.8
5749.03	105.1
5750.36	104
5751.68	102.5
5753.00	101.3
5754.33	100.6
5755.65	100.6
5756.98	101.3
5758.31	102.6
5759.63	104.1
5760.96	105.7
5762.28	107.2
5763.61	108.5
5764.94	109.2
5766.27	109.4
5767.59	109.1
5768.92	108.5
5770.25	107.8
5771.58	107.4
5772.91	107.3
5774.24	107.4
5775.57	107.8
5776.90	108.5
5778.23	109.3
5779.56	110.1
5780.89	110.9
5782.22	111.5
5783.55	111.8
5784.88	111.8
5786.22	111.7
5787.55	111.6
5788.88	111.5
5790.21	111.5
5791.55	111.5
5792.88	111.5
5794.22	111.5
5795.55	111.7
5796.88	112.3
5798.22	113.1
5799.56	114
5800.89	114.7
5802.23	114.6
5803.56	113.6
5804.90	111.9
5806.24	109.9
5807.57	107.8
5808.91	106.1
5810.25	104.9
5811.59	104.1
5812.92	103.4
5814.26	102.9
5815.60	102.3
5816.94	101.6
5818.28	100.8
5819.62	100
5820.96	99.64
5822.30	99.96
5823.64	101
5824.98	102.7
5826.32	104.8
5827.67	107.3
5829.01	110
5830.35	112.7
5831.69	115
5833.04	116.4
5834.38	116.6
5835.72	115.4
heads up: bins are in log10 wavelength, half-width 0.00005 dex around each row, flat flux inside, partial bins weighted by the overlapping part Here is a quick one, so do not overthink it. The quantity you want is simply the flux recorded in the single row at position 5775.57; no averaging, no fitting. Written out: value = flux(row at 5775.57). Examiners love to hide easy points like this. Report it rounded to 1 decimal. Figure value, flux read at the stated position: 107.8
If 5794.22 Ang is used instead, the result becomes 111.5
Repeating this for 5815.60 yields 102.3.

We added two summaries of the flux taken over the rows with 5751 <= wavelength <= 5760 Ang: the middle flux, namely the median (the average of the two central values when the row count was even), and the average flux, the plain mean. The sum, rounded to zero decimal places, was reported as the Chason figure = 203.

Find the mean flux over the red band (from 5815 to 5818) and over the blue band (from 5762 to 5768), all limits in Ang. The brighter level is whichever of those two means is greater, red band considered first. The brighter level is 109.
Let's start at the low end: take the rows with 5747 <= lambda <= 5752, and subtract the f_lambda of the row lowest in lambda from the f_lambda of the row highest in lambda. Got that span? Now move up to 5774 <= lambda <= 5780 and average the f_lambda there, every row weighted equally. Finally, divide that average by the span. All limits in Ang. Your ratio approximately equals -33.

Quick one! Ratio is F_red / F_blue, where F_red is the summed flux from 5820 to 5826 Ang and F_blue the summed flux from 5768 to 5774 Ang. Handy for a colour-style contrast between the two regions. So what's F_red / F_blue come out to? 0.94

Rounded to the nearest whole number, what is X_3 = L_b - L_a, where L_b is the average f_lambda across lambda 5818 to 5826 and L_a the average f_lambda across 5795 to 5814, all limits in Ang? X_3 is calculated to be -9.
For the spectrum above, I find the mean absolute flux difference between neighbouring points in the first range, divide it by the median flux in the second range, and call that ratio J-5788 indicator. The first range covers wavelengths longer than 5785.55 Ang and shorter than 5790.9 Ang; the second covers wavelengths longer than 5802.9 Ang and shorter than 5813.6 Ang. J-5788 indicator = 0.001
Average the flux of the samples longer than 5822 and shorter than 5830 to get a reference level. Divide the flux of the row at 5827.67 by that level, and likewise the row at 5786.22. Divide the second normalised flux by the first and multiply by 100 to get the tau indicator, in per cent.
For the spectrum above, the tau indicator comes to 104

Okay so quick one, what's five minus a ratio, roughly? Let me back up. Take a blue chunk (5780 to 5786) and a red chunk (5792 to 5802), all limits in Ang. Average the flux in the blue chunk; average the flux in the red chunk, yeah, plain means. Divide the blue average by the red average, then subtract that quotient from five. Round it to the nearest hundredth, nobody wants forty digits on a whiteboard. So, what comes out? 4.01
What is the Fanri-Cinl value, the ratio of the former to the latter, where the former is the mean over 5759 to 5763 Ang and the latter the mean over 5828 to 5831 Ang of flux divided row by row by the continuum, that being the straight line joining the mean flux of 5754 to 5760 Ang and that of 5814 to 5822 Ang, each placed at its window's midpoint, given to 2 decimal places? 0.94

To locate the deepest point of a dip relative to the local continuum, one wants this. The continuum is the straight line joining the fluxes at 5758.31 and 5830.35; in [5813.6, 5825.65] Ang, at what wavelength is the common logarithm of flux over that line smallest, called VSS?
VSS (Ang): 5820.96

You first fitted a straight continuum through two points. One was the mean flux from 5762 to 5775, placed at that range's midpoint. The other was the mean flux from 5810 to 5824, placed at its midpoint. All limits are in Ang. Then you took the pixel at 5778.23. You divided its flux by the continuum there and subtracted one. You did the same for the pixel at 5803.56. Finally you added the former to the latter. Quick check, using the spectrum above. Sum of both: 0.12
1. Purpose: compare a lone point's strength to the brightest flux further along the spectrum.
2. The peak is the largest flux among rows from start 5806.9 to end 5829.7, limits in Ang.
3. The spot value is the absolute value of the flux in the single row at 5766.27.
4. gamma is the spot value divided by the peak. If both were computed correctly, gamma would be 0.995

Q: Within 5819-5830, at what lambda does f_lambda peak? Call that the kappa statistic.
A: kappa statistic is 5829.01 Ang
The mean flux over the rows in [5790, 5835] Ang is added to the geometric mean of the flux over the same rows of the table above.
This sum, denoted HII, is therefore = 216.4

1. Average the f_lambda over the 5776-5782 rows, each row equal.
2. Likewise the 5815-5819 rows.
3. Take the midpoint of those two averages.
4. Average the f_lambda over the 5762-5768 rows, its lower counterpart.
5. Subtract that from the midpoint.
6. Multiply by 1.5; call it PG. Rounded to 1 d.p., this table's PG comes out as -4.6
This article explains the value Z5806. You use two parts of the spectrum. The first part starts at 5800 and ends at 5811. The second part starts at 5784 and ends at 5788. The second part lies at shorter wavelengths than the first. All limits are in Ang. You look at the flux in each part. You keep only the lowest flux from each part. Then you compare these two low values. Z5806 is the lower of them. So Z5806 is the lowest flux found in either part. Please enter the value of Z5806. 105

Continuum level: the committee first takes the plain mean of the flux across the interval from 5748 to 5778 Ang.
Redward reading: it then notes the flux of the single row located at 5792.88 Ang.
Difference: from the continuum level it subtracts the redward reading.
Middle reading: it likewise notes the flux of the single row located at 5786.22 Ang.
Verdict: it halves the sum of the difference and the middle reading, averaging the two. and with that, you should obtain 53.0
